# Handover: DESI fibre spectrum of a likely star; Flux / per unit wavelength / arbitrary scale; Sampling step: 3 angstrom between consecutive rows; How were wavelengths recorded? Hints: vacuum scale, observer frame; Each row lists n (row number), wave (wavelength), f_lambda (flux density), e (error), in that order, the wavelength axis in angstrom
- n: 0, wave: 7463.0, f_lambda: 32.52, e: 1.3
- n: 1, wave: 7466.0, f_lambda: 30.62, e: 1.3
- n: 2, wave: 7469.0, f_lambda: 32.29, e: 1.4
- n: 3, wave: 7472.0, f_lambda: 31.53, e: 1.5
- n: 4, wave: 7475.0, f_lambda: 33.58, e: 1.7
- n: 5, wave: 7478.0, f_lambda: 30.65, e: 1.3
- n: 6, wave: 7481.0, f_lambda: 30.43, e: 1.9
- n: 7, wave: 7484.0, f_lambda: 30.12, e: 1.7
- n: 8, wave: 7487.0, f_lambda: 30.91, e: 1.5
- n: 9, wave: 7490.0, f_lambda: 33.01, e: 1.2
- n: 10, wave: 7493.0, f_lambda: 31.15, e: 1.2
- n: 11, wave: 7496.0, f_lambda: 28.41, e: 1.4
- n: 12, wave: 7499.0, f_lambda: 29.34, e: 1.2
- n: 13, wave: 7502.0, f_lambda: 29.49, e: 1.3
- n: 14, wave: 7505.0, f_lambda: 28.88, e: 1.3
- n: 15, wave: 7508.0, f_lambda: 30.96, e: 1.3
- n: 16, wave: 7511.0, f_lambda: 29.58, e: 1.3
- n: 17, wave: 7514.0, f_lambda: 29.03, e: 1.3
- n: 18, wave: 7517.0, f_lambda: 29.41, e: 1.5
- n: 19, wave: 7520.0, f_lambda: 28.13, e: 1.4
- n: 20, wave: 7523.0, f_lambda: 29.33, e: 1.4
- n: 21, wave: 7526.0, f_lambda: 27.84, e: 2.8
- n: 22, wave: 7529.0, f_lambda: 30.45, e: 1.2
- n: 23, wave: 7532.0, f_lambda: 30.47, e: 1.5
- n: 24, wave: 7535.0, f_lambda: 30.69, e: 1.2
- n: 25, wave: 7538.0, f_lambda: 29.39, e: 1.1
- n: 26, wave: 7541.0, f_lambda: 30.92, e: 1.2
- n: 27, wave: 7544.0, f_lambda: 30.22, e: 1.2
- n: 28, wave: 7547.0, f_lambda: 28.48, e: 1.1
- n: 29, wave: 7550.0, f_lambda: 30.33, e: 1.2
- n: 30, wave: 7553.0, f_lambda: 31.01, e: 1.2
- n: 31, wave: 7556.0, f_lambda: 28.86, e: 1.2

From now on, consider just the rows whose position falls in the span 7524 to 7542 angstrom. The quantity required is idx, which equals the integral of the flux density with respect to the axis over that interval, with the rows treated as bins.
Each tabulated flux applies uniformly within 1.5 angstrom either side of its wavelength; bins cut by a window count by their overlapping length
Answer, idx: 538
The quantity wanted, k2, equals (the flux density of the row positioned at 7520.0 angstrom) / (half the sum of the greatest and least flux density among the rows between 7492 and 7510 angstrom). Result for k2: 0.94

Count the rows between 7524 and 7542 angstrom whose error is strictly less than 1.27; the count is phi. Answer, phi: 4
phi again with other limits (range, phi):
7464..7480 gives 0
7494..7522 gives 1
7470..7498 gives 2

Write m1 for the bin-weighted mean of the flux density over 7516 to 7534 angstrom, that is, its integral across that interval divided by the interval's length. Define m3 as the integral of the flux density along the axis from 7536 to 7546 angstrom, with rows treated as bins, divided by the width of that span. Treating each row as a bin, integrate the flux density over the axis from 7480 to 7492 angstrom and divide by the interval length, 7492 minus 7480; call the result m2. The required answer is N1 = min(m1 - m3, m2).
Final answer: -0.8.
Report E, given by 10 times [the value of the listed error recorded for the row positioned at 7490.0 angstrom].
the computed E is 12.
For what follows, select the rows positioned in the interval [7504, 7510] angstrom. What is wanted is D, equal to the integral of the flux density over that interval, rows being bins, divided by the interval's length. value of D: 30.0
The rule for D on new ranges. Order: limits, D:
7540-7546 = 30.4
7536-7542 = 30.1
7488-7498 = 30.8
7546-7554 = 30.0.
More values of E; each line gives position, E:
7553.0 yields 12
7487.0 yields 15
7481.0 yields 19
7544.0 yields 12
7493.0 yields 12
